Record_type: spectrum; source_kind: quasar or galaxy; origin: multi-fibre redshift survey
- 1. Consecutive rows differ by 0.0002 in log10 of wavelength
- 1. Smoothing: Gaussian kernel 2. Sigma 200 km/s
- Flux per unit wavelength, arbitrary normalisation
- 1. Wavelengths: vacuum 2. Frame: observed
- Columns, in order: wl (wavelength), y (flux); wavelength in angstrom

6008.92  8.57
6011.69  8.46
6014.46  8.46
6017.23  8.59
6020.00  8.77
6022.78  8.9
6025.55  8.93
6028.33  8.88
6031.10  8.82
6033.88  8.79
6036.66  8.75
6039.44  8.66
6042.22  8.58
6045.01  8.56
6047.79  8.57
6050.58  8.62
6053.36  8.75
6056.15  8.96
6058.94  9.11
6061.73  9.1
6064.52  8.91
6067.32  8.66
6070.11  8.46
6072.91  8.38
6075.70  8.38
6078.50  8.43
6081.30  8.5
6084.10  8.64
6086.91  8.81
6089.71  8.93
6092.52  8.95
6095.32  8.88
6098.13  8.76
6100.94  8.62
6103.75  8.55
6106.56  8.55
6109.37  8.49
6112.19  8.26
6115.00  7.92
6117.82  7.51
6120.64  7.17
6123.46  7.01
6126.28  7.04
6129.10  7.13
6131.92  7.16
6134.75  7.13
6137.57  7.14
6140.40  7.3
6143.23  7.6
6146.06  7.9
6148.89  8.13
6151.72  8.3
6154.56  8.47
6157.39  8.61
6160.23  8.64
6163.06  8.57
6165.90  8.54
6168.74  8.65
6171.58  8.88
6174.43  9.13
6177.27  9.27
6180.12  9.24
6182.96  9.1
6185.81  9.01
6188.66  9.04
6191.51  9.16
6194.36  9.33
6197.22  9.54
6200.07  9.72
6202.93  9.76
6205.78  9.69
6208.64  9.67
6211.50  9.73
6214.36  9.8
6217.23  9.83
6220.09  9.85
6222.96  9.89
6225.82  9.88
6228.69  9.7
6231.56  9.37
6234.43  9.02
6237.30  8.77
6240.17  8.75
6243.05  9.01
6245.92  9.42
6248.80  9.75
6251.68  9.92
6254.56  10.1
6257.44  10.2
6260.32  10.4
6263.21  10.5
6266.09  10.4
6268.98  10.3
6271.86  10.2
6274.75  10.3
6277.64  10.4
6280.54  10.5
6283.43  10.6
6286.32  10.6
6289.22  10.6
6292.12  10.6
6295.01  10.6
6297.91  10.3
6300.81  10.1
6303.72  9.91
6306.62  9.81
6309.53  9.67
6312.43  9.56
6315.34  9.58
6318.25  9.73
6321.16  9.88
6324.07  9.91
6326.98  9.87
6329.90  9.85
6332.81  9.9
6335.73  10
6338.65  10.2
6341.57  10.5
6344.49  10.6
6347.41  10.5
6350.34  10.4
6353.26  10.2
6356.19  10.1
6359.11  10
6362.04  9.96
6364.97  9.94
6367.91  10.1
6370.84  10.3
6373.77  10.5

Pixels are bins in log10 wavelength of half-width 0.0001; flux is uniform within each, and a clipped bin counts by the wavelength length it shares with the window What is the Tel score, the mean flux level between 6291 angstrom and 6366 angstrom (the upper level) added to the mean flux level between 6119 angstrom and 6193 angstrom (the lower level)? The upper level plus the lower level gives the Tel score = 18.3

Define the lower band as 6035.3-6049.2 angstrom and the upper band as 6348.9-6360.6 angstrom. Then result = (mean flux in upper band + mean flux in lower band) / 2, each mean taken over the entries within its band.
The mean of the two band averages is 9.4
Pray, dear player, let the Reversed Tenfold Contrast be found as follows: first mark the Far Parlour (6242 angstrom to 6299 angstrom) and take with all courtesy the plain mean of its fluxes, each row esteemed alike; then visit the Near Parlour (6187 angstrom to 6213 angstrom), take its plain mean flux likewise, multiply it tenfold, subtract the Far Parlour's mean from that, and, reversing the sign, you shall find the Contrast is -85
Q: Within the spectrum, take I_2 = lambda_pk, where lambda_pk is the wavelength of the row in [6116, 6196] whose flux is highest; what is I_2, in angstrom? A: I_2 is 6194.36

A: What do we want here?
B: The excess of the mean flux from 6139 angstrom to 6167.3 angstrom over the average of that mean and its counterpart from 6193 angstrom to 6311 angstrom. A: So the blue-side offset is -0.85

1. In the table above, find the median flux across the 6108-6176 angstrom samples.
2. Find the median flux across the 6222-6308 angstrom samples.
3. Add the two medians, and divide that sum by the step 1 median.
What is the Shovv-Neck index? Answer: 2.26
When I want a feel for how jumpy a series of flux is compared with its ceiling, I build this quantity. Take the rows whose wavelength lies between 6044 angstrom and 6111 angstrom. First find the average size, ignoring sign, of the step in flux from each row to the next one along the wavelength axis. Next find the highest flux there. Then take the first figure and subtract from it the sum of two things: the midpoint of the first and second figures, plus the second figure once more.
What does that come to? -13.6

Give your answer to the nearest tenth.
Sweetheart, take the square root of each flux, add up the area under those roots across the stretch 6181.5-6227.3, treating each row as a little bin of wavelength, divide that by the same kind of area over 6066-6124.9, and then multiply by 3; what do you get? 2.5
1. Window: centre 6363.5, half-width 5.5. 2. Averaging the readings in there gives 10.0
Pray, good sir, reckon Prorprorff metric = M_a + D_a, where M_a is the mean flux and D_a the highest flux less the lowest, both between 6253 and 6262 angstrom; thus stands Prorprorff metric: 10.5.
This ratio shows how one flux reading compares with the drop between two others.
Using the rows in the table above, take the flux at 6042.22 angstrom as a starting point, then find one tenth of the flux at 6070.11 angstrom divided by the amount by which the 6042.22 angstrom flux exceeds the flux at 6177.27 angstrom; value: -1.2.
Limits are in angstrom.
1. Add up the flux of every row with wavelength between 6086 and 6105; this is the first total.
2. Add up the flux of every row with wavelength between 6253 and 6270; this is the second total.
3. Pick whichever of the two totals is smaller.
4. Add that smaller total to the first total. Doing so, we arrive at 123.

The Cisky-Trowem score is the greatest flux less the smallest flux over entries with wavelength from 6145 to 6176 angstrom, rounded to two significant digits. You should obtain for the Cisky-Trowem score 1.2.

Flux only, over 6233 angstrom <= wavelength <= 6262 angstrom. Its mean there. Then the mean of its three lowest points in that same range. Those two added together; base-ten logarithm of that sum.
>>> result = 1.26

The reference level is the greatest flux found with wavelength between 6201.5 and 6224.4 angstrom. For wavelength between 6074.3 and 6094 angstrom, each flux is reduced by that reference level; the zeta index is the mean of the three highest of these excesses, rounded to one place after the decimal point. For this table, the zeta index -1.0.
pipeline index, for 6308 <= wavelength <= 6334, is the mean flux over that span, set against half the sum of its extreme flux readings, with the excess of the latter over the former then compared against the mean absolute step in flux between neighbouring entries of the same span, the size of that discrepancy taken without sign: 0.11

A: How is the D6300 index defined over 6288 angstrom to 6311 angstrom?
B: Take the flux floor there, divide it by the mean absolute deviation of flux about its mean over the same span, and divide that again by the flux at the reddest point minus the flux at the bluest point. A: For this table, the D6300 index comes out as -32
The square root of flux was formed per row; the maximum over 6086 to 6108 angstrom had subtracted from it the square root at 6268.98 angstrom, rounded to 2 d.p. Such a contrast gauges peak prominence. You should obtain -0.22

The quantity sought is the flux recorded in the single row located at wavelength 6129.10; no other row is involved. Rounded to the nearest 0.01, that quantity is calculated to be 7.13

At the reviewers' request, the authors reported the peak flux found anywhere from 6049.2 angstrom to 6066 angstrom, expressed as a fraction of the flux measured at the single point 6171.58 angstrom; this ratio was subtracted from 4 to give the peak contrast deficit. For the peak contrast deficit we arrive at 2.974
